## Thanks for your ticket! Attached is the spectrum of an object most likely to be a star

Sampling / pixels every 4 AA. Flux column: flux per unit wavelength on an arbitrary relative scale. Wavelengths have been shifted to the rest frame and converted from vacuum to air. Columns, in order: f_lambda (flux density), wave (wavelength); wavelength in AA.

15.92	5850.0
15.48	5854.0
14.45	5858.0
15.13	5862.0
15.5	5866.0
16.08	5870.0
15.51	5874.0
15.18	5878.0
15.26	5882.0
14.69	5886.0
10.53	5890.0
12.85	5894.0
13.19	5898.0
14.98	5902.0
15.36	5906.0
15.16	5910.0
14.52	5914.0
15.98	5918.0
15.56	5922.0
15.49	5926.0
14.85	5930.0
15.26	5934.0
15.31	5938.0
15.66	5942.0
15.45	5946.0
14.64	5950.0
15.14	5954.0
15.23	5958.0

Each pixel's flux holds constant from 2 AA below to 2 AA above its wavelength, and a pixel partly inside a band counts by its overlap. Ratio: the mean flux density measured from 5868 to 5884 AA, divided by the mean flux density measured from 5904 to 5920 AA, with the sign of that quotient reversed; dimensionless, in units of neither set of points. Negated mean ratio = -1.02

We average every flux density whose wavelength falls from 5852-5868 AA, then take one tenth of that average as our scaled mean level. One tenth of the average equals 1.514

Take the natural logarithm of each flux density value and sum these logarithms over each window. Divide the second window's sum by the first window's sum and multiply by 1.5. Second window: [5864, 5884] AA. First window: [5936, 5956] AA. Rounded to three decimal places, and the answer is 1.510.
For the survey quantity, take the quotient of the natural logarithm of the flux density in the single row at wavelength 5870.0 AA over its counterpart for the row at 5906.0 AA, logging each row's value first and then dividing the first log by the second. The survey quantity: 1.02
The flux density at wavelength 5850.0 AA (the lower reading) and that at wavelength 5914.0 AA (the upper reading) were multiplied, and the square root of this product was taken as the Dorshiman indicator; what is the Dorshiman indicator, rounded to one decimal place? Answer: 15.2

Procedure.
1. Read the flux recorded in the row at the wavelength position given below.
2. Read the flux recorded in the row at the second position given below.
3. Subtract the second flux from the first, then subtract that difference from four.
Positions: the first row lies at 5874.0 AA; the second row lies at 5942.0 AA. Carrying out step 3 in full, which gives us 4.15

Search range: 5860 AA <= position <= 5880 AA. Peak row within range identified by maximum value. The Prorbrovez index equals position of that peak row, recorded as 5870.0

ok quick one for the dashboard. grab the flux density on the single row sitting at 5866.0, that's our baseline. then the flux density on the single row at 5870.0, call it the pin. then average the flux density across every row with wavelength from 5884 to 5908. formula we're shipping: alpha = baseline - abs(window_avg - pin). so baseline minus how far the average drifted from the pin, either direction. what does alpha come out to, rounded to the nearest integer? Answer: 13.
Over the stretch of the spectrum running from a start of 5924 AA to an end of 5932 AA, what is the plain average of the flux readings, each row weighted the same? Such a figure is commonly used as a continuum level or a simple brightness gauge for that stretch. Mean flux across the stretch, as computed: 15.17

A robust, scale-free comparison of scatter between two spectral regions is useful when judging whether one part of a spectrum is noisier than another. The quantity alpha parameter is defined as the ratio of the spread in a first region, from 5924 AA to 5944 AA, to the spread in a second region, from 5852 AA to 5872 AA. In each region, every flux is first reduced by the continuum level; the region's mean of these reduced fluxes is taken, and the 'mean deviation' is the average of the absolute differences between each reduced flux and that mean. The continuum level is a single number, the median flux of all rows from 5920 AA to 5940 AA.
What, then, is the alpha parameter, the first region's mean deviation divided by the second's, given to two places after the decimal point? 0.49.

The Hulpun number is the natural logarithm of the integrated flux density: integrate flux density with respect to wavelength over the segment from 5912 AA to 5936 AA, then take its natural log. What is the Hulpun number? 5.9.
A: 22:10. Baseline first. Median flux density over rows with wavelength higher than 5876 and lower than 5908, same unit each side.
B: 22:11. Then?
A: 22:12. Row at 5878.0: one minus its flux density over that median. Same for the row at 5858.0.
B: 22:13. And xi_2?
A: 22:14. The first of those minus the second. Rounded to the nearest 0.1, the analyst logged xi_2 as 0.0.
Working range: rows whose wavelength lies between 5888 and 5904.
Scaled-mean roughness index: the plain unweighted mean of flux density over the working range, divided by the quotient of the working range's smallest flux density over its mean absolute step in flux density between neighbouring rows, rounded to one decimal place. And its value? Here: 1.8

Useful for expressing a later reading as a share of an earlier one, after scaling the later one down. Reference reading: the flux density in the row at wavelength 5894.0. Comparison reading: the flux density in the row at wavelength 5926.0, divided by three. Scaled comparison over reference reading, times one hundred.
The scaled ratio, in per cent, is 40.2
